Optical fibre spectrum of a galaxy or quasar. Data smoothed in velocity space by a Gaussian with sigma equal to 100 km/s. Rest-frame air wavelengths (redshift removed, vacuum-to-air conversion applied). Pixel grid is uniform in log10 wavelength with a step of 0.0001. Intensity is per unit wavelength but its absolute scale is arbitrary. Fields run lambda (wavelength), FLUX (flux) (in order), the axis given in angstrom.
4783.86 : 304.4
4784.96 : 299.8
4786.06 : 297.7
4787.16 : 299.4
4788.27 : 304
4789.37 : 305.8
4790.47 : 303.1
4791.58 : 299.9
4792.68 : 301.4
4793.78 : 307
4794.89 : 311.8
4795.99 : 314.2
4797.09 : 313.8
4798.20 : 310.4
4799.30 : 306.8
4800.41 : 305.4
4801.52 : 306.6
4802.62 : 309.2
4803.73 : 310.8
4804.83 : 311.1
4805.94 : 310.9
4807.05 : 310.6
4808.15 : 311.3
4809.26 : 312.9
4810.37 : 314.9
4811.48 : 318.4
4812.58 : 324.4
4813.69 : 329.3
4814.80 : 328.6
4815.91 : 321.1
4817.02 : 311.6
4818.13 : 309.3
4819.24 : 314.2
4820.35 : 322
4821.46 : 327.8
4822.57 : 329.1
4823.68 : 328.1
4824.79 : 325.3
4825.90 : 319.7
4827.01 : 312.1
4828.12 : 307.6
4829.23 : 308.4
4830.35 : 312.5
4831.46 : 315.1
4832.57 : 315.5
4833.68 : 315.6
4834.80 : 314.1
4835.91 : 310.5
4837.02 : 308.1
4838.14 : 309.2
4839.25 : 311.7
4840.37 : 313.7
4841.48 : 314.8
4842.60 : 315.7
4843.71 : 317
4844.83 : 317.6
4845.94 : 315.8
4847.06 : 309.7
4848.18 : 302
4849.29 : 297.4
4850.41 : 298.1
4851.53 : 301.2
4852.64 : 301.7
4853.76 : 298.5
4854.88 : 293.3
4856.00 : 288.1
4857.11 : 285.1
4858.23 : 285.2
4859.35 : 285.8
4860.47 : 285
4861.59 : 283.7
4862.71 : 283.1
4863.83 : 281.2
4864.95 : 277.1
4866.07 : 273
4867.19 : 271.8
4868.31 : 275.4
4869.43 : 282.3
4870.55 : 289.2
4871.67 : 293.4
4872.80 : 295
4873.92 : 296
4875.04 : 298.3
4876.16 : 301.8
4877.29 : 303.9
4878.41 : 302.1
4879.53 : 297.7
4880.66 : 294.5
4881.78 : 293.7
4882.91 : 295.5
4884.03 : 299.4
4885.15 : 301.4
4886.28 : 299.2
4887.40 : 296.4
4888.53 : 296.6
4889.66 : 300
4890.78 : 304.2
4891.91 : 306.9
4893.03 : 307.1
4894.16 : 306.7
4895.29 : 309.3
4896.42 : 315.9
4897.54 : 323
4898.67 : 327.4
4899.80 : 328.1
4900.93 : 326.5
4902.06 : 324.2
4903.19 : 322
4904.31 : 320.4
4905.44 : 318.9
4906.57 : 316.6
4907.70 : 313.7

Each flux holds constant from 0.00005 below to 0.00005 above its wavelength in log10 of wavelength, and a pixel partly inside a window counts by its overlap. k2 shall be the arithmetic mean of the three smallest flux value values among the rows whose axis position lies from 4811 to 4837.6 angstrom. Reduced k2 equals 308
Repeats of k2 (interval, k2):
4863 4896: 273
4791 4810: 302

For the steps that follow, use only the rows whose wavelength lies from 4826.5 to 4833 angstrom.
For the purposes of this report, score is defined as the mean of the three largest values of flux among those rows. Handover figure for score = 314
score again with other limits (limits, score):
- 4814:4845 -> 329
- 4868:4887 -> 303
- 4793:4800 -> 313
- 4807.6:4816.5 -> 327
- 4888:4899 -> 322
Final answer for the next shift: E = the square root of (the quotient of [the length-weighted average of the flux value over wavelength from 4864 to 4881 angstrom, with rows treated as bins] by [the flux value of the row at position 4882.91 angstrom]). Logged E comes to 0.99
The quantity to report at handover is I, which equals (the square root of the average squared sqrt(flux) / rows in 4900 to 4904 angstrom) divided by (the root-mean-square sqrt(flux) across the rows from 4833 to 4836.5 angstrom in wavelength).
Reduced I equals 1.02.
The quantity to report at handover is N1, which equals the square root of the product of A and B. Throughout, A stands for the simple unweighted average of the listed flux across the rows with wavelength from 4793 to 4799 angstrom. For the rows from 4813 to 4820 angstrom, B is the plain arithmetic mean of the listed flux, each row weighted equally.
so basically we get 315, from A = 311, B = 319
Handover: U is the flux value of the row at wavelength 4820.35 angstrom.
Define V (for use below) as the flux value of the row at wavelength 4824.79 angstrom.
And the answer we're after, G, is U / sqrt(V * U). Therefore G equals 0.99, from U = 322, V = 325.3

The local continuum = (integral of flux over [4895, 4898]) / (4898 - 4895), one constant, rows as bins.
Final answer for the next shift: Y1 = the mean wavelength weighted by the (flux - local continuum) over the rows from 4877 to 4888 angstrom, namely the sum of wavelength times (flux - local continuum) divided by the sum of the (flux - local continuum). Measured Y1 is 4882.5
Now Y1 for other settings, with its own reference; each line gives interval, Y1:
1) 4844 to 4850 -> 4848.5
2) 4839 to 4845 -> 4840.0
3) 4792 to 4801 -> 4796.4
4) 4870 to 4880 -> 4874.5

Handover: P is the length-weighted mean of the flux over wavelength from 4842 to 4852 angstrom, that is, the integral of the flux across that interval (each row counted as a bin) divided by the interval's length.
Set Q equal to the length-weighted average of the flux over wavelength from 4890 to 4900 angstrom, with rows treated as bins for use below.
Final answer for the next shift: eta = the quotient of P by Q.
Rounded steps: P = 308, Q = 314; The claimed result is 0.98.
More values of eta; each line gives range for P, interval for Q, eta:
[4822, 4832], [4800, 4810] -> 1.02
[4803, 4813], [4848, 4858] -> 1.06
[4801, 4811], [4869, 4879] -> 1.05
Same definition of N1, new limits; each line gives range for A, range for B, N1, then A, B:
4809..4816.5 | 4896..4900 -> 322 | 321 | 324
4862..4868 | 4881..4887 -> 287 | 277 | 298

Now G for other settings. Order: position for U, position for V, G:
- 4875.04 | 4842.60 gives 0.97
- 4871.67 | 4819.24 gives 0.97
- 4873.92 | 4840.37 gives 0.97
